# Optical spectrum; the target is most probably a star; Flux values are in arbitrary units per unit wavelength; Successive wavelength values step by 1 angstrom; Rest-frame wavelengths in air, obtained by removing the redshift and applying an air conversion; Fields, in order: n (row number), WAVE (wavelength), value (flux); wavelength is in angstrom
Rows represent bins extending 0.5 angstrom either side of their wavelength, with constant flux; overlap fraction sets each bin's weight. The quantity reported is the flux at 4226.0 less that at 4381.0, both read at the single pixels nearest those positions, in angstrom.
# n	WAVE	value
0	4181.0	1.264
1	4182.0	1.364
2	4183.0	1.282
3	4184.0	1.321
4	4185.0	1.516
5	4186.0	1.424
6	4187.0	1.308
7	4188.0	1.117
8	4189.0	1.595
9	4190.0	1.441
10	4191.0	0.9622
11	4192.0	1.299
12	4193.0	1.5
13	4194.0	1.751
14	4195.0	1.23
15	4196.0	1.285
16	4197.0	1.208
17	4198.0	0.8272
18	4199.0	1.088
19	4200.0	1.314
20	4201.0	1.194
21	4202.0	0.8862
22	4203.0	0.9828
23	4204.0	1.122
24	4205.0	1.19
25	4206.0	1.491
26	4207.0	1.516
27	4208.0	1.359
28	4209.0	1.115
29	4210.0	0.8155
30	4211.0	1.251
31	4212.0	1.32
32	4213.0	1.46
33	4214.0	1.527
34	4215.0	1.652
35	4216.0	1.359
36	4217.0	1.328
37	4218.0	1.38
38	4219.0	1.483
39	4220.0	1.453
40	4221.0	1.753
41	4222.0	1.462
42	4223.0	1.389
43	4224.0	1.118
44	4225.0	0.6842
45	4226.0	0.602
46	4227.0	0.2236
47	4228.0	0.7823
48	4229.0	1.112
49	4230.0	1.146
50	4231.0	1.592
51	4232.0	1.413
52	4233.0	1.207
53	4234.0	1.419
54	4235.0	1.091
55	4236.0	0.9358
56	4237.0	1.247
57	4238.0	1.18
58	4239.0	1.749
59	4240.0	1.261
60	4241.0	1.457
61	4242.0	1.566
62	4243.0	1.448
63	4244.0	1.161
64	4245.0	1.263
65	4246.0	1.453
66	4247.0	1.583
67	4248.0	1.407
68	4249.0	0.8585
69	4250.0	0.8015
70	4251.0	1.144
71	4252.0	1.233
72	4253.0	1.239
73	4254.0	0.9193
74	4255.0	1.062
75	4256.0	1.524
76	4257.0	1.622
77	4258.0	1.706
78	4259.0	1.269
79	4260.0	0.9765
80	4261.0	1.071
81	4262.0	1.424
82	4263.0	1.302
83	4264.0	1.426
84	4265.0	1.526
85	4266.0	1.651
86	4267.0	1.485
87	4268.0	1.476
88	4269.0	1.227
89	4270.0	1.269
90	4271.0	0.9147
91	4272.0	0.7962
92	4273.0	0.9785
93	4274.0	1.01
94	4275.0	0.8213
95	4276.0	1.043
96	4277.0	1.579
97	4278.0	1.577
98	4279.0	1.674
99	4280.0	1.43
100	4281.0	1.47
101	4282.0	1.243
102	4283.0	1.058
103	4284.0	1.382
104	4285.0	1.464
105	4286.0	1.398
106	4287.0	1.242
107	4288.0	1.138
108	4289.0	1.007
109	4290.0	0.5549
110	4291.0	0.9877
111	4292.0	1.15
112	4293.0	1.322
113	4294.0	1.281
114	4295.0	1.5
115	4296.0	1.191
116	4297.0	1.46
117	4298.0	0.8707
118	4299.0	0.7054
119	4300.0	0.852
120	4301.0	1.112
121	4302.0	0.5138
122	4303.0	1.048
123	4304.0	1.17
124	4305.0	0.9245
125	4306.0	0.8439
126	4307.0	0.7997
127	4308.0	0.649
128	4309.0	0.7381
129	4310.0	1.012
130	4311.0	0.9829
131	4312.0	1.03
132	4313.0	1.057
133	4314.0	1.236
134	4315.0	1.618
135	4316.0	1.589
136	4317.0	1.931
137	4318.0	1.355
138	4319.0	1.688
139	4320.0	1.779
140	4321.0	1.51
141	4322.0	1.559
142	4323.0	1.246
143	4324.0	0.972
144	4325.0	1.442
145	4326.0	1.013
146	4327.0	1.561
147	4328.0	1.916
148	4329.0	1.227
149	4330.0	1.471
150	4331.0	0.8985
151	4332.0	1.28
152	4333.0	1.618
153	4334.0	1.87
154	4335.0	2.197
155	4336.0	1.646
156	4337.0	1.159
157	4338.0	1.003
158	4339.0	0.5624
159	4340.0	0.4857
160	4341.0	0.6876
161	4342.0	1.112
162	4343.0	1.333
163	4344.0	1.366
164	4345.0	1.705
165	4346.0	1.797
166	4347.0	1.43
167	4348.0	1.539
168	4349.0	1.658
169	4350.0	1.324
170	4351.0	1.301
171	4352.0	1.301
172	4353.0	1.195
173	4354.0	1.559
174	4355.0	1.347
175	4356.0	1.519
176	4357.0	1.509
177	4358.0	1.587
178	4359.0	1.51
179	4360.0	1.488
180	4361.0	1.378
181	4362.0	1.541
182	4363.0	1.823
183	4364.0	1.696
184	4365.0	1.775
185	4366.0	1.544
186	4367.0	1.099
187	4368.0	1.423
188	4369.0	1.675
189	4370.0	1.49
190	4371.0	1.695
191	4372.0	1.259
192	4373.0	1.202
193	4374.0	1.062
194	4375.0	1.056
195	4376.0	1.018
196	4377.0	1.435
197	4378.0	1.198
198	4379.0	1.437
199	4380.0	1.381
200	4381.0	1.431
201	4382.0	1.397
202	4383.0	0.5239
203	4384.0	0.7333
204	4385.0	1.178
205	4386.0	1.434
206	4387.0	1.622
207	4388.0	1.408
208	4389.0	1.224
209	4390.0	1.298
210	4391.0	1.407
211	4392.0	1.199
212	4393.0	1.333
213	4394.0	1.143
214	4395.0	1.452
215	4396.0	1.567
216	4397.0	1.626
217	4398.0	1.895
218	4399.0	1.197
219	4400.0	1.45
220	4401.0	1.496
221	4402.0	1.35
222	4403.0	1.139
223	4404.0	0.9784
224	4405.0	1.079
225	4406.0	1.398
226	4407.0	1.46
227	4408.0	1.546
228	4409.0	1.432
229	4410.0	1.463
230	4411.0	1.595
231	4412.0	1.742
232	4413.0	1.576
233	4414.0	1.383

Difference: -0.83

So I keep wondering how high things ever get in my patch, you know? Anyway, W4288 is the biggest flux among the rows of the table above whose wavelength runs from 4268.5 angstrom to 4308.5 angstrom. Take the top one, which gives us 1.674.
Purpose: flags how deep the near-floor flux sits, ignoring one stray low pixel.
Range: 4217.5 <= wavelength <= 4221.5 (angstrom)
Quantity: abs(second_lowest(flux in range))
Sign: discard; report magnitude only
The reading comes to 1.5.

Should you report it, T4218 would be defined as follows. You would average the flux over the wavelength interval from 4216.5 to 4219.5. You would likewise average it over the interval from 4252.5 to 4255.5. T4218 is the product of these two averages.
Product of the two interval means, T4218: 1.5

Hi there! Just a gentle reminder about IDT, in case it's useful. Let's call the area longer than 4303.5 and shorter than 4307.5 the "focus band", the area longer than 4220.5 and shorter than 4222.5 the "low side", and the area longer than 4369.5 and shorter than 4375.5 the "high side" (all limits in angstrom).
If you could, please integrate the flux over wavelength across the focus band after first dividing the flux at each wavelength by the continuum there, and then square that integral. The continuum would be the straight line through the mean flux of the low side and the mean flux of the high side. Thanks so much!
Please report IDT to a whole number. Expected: 7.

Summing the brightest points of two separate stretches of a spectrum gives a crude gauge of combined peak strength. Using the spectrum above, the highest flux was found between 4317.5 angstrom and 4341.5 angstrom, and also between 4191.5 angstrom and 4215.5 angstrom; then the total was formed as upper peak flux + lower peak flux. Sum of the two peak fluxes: 3.95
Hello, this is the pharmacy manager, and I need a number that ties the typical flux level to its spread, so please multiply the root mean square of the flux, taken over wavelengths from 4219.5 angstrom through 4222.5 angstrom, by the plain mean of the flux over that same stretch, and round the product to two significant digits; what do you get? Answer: 2.4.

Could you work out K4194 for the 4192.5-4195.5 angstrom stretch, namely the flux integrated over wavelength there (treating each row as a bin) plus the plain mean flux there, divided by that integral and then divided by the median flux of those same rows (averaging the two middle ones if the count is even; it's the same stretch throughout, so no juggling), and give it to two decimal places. 0.89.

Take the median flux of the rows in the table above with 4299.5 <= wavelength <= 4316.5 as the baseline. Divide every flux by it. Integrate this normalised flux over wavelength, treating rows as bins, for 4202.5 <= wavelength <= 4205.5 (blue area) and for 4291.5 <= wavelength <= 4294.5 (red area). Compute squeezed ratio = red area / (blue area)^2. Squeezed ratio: 0.35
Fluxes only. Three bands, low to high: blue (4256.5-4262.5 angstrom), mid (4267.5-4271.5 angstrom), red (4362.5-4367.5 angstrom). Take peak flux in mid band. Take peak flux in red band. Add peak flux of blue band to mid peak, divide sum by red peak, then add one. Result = 2.7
